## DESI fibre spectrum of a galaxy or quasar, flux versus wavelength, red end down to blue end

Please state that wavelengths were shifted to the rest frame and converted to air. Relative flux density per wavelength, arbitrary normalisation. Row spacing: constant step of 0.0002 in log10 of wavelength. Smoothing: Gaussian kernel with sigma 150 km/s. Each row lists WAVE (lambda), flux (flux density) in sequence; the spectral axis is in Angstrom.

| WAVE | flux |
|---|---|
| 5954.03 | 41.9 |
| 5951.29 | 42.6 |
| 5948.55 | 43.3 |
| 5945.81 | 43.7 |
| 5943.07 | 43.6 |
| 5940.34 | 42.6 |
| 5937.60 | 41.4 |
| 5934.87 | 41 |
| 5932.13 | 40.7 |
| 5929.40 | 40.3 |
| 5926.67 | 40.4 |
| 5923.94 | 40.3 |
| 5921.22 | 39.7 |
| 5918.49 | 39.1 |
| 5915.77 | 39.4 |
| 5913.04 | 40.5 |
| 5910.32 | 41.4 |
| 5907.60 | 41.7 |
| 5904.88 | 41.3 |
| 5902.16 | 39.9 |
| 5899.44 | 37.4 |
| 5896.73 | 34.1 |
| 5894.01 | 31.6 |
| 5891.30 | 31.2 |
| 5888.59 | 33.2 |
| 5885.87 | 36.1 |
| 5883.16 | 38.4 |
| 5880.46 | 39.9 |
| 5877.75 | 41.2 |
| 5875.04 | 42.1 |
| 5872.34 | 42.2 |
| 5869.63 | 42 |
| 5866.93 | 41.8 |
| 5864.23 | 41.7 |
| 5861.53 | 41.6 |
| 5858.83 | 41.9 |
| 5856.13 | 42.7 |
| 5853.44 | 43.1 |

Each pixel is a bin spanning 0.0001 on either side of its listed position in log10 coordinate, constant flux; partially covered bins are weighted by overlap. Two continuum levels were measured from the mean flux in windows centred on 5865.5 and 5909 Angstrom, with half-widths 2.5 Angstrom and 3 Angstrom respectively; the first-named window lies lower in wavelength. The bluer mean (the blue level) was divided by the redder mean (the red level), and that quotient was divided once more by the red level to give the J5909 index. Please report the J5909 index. 0.0242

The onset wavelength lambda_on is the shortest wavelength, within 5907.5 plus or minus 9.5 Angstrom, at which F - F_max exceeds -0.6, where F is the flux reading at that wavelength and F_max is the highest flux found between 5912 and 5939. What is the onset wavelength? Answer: 5904.88 Angstrom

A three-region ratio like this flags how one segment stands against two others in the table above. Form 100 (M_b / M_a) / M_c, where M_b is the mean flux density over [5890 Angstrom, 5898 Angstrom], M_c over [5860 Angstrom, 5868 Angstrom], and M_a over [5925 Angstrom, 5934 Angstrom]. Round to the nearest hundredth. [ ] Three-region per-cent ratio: 1.91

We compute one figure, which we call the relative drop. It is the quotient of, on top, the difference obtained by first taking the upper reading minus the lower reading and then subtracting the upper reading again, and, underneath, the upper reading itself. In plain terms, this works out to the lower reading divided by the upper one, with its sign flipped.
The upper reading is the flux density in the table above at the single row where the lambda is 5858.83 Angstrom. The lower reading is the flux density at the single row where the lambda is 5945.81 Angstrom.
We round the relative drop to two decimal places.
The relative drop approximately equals -1.04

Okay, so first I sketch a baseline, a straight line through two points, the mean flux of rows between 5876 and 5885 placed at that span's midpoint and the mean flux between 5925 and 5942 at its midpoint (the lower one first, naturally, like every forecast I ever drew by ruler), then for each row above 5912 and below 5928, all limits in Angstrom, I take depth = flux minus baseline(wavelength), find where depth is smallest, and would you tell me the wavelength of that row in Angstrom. 5918.49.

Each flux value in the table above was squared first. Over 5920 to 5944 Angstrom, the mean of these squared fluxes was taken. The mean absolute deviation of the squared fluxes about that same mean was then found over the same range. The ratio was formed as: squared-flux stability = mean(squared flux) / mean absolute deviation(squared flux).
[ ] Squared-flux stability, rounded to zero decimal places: 21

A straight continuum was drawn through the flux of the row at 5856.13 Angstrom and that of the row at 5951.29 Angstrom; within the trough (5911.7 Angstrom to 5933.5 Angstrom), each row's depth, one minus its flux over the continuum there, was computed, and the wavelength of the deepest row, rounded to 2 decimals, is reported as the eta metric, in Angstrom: 5918.49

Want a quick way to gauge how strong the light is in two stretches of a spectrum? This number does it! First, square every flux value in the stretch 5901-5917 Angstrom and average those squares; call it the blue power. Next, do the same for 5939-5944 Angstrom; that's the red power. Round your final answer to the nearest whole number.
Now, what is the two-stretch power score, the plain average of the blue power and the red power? 1758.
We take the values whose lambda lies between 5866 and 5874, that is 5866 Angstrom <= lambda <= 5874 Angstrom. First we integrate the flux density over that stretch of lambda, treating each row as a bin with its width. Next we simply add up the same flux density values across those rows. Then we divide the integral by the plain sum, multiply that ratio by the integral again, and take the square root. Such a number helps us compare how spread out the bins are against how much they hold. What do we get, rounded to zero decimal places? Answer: 30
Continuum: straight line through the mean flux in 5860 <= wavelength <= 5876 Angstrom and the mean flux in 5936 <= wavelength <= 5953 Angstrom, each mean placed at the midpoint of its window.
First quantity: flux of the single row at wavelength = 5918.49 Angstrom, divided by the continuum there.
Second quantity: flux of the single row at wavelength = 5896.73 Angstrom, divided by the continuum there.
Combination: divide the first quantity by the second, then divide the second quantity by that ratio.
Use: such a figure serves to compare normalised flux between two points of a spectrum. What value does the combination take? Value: 0.7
